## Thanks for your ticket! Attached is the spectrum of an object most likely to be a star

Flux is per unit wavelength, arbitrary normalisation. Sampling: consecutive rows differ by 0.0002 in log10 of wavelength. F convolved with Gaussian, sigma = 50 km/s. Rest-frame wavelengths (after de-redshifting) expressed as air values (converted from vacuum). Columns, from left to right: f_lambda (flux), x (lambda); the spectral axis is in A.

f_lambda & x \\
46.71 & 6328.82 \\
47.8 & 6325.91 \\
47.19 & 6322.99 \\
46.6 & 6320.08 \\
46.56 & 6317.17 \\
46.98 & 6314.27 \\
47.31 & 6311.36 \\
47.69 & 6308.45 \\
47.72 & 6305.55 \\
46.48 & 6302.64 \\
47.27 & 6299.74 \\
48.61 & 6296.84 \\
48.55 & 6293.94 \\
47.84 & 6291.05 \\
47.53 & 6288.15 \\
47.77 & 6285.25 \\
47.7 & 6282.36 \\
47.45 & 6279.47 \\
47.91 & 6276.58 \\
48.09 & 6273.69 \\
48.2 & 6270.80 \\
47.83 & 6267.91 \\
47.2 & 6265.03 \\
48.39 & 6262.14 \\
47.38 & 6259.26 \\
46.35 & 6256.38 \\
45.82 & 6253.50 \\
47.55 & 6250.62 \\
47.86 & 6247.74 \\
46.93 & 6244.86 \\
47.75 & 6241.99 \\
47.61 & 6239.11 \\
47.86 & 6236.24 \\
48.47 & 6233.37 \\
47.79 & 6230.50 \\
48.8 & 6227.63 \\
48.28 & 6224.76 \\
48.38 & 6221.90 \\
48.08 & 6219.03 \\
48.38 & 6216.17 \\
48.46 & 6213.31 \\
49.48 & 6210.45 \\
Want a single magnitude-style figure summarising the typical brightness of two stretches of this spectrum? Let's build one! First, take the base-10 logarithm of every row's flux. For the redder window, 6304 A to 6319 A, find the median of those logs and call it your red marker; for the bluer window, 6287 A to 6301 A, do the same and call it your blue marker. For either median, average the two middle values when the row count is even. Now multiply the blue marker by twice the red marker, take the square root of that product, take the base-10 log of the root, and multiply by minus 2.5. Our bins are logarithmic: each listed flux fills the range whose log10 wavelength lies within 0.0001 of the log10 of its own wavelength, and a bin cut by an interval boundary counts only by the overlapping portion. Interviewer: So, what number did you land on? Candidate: -0.9379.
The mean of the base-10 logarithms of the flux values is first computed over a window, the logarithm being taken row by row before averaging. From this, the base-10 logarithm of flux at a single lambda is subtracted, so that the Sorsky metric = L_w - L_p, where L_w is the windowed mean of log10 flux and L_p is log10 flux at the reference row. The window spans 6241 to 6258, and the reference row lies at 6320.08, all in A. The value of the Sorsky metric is 0.004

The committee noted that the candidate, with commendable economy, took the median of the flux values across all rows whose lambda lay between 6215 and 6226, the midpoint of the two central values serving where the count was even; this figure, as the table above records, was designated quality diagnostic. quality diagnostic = 48.33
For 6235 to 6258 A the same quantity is 47.58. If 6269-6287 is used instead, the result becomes 47.84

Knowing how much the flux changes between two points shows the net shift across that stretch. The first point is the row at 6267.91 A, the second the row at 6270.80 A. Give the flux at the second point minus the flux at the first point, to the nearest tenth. 0.4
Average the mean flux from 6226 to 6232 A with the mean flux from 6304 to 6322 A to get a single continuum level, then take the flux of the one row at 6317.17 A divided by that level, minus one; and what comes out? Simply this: -0.024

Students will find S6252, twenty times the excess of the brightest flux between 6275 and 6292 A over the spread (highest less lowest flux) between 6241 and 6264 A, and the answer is 907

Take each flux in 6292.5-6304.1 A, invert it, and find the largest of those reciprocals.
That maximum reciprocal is 0.0215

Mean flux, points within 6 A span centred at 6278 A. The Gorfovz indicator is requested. 47.7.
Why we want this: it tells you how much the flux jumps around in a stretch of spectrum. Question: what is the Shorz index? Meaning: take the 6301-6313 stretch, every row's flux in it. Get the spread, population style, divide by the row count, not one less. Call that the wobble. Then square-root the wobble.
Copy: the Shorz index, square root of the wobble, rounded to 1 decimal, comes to 0.7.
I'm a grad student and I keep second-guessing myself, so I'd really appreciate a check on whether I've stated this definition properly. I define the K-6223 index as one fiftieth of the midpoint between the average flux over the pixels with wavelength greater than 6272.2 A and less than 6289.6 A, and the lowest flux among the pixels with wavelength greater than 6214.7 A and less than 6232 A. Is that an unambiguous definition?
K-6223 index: 0.955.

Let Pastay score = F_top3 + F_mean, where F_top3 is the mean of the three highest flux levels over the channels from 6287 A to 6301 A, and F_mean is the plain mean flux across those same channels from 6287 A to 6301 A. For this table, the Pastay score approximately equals 96.3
